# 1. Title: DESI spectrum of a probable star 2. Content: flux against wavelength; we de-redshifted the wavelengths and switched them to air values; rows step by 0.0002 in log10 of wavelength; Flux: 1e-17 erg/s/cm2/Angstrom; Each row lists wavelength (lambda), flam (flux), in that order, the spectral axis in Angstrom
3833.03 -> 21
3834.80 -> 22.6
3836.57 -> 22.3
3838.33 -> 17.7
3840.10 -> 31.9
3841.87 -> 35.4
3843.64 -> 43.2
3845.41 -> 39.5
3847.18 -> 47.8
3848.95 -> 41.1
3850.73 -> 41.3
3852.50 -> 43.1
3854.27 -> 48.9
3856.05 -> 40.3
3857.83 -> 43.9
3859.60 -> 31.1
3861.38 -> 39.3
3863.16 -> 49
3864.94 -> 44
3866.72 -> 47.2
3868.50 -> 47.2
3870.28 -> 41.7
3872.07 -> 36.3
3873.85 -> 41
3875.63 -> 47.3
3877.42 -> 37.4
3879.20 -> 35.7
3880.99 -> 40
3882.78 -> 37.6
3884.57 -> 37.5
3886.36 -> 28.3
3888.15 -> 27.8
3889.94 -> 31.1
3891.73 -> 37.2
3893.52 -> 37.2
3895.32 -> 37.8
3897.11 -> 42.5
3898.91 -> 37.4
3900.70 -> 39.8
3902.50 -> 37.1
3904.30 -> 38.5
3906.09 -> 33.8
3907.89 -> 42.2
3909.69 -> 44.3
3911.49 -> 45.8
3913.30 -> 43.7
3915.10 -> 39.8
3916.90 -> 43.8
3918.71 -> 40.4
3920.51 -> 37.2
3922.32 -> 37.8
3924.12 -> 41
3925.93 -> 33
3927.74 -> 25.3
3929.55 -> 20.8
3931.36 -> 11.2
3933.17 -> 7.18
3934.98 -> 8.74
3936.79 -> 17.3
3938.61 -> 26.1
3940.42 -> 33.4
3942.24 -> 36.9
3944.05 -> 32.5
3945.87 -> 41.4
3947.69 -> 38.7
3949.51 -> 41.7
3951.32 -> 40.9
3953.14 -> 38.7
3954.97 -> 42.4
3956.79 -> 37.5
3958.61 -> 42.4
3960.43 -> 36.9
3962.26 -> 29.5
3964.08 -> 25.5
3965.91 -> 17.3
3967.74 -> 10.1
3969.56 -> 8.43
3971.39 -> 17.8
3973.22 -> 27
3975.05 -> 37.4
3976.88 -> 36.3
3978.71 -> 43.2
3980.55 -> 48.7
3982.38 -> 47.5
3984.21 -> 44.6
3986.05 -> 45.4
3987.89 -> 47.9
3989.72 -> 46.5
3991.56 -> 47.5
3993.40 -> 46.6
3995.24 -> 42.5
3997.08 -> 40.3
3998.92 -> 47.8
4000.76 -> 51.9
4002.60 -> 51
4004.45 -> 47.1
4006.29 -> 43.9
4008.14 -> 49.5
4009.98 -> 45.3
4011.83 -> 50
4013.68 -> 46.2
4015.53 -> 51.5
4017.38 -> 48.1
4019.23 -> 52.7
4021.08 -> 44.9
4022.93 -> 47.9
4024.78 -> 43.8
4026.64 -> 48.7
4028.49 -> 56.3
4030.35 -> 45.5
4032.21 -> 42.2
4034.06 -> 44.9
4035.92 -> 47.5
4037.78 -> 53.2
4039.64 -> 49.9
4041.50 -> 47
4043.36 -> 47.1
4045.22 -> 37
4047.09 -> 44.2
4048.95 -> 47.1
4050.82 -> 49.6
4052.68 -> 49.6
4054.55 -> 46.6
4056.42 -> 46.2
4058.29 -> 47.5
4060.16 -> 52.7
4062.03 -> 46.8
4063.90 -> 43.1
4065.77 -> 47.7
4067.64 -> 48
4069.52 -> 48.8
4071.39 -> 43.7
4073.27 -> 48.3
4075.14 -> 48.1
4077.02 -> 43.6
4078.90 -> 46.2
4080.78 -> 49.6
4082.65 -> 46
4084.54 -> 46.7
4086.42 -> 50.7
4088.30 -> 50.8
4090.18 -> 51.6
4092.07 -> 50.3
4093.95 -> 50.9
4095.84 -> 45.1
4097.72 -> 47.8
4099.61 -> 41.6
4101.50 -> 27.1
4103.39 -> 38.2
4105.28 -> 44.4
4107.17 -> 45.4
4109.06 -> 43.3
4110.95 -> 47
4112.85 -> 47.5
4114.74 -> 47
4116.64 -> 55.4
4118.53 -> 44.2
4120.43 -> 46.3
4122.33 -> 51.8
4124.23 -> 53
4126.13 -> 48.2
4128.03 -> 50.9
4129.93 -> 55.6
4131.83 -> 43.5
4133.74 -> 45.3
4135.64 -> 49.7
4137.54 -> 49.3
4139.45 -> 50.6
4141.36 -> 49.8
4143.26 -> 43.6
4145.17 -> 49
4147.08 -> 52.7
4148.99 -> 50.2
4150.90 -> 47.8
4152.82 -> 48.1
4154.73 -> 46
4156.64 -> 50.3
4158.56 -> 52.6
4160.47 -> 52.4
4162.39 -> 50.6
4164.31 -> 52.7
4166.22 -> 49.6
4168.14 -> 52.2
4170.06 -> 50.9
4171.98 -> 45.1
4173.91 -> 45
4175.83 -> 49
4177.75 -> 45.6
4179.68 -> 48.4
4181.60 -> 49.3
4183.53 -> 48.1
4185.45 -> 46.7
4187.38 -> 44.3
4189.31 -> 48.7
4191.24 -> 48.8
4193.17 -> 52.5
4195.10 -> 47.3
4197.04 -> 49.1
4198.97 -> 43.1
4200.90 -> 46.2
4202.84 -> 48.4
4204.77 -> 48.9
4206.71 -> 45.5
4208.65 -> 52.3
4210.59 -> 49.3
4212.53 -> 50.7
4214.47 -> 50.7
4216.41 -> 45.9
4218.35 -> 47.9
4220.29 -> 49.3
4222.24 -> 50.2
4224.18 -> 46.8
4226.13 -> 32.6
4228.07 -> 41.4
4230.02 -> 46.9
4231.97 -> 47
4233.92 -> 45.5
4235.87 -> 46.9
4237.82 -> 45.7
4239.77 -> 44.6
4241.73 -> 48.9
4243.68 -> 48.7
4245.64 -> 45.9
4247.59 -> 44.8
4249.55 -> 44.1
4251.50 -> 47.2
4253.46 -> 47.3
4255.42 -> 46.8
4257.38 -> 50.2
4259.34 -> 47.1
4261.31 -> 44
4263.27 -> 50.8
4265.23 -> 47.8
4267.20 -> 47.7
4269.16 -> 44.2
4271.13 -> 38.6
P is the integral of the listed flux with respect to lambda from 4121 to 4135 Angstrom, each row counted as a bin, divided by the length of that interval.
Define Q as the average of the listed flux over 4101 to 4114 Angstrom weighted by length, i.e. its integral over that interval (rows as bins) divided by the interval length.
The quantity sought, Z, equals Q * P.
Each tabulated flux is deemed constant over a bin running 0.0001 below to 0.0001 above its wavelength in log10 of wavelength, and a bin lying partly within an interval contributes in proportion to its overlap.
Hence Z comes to 2108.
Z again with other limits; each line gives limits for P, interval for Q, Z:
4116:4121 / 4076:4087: 2276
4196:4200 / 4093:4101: 2089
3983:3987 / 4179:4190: 2148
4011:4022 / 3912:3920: 2047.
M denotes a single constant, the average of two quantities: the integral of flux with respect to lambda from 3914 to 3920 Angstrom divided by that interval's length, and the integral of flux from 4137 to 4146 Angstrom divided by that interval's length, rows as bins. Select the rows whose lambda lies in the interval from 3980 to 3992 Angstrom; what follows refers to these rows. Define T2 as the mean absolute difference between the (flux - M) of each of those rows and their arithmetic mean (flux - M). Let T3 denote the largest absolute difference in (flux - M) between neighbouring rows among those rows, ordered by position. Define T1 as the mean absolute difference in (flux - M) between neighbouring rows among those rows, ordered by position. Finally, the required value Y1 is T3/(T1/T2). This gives 2.1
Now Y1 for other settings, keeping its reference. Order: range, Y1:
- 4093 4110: 10.9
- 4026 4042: 7.2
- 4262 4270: 2.7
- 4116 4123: 7.5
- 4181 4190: 2.9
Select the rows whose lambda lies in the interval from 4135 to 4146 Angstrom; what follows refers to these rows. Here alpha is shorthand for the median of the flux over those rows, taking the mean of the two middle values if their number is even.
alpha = 49.5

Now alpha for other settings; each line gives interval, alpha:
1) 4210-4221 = 49.3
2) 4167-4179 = 47.3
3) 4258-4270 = 47.4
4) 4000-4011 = 48.3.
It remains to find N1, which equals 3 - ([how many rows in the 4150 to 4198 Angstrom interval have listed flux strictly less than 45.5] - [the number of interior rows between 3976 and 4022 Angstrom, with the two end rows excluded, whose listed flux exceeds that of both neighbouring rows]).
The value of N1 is 8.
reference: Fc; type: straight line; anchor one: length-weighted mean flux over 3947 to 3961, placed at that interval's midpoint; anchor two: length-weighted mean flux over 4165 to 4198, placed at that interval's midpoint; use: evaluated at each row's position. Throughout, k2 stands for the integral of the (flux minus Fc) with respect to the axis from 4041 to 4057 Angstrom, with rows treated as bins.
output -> 41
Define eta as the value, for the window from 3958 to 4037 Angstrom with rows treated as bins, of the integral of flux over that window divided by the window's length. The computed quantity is 42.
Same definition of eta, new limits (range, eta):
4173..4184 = 48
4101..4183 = 48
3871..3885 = 39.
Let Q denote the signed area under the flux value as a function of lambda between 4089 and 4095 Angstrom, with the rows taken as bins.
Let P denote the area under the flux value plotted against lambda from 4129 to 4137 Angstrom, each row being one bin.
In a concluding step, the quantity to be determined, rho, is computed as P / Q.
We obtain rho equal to 1.3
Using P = 389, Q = 305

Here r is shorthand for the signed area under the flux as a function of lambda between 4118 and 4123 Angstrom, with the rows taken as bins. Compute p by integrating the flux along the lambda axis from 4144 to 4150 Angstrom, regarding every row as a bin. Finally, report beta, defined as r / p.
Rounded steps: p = 302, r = 237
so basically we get 0.78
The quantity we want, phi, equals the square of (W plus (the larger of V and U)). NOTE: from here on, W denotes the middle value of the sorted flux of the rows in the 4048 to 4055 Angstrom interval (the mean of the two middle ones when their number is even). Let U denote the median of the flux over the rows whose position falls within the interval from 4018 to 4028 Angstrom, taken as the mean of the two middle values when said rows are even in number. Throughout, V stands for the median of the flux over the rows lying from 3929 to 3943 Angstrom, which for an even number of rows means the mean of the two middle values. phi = 9264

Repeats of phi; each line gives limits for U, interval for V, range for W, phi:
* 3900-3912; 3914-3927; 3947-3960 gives 6512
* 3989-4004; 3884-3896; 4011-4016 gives 9419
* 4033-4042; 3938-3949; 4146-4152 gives 9545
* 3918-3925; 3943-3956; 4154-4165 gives 8538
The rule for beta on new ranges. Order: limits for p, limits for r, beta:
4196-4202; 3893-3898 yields 0.71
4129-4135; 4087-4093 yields 1.06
